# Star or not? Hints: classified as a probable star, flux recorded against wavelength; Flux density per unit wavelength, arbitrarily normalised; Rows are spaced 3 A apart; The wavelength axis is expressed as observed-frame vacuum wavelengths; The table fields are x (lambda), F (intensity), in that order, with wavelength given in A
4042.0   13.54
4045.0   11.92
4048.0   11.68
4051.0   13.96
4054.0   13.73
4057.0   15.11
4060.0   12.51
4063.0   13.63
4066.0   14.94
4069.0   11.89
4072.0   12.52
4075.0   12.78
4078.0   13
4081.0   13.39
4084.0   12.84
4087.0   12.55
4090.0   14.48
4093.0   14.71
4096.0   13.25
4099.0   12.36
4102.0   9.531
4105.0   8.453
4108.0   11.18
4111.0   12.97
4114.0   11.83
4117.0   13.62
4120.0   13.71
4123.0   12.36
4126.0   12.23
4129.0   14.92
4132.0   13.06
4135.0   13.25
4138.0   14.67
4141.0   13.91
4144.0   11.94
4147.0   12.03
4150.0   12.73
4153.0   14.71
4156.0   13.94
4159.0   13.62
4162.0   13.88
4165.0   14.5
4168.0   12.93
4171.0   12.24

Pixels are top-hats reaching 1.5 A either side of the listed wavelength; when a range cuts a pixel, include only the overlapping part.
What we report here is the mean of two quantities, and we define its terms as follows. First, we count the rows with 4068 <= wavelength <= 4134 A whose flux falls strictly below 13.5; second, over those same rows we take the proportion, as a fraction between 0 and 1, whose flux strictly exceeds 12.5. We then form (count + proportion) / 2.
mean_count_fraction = 8.8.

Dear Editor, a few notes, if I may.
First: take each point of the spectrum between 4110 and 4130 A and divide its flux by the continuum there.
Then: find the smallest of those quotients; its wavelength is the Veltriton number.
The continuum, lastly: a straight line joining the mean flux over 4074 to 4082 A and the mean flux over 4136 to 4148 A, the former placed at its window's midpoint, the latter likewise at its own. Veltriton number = 4114.0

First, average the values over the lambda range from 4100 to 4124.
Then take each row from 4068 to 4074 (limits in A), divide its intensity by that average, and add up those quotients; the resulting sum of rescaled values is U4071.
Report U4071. 2.1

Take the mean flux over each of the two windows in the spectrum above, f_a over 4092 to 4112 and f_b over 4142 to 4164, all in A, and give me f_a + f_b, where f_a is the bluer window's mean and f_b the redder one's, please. 25.0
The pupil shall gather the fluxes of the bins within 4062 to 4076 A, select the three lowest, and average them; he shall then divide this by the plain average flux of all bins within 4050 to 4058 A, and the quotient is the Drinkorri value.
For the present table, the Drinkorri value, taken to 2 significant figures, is 0.87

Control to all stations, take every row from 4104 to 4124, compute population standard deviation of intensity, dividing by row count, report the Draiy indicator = 1.69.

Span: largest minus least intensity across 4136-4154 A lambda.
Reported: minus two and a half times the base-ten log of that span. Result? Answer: -1.1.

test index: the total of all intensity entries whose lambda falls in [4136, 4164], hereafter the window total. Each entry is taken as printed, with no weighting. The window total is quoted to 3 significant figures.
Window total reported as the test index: 121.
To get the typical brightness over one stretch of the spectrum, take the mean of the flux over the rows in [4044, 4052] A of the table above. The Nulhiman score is 12.5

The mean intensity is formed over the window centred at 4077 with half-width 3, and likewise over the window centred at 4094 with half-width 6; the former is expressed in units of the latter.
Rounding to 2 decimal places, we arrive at 0.94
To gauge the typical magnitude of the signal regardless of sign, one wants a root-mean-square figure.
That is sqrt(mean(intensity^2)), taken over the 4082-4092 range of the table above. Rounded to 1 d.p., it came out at 13.3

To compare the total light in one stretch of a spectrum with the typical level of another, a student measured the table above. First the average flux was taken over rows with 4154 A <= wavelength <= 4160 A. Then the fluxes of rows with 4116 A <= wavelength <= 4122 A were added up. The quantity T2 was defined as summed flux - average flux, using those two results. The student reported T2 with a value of 13.5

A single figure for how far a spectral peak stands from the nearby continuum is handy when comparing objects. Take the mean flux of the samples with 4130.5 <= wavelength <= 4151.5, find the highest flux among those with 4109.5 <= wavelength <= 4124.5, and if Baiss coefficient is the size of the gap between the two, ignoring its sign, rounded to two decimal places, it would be 0.63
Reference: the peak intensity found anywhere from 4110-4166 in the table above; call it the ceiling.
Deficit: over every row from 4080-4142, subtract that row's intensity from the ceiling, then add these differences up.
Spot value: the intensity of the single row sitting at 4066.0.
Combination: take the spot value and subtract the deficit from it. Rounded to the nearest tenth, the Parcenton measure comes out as -29.1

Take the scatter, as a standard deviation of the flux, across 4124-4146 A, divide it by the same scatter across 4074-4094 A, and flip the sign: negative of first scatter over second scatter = -1.32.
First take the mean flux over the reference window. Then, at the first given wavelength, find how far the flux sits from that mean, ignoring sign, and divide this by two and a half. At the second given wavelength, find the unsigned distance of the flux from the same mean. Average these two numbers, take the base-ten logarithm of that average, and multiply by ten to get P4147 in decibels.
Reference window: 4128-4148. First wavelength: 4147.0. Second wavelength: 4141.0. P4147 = -3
